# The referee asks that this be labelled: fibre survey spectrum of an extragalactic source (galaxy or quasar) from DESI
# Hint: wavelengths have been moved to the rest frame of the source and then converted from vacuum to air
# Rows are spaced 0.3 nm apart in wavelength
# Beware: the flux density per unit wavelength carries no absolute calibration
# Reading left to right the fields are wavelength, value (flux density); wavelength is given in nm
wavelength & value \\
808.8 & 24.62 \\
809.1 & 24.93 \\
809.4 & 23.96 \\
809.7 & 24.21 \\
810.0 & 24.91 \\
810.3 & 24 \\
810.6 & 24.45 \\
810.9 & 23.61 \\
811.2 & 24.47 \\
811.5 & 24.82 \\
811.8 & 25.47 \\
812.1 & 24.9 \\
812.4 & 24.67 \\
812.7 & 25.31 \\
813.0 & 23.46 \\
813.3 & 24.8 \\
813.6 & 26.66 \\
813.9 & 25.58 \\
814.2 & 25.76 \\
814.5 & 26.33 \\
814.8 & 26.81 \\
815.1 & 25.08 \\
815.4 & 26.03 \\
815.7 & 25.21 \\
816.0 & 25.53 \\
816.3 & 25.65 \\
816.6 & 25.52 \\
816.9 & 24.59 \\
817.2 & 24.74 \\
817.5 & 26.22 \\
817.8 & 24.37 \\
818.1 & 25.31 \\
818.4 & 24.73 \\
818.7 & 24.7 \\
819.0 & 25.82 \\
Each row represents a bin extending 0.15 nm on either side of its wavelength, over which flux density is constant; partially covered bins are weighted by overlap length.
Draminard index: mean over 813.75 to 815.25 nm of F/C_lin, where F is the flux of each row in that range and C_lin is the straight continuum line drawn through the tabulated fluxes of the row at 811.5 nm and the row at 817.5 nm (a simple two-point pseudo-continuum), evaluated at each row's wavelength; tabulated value 1.02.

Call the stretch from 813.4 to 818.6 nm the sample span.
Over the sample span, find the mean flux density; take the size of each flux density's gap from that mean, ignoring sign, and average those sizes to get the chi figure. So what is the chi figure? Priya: 0.56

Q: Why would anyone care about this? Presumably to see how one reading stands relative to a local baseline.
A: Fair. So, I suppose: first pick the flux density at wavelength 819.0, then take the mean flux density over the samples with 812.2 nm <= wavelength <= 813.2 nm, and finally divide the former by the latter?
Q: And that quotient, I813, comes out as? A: 1.05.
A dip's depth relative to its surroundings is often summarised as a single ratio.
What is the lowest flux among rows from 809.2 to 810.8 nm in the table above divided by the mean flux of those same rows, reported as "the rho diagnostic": 0.986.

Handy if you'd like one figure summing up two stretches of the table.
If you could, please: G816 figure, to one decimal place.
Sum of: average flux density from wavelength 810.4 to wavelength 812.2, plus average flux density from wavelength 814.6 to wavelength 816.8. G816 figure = 50.3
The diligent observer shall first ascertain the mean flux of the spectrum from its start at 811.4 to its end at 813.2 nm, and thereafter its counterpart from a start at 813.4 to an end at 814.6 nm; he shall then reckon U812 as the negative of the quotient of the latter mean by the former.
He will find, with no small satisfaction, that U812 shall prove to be -1.05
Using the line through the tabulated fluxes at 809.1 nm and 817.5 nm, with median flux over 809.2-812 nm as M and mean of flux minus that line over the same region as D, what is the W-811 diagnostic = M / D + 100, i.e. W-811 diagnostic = 66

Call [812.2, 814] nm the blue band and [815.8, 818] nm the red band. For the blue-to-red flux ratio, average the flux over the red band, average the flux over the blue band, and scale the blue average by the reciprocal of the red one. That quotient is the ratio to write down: 0.99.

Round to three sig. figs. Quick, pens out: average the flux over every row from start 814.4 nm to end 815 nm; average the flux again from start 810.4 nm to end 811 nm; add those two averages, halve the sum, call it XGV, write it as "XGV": 25.3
